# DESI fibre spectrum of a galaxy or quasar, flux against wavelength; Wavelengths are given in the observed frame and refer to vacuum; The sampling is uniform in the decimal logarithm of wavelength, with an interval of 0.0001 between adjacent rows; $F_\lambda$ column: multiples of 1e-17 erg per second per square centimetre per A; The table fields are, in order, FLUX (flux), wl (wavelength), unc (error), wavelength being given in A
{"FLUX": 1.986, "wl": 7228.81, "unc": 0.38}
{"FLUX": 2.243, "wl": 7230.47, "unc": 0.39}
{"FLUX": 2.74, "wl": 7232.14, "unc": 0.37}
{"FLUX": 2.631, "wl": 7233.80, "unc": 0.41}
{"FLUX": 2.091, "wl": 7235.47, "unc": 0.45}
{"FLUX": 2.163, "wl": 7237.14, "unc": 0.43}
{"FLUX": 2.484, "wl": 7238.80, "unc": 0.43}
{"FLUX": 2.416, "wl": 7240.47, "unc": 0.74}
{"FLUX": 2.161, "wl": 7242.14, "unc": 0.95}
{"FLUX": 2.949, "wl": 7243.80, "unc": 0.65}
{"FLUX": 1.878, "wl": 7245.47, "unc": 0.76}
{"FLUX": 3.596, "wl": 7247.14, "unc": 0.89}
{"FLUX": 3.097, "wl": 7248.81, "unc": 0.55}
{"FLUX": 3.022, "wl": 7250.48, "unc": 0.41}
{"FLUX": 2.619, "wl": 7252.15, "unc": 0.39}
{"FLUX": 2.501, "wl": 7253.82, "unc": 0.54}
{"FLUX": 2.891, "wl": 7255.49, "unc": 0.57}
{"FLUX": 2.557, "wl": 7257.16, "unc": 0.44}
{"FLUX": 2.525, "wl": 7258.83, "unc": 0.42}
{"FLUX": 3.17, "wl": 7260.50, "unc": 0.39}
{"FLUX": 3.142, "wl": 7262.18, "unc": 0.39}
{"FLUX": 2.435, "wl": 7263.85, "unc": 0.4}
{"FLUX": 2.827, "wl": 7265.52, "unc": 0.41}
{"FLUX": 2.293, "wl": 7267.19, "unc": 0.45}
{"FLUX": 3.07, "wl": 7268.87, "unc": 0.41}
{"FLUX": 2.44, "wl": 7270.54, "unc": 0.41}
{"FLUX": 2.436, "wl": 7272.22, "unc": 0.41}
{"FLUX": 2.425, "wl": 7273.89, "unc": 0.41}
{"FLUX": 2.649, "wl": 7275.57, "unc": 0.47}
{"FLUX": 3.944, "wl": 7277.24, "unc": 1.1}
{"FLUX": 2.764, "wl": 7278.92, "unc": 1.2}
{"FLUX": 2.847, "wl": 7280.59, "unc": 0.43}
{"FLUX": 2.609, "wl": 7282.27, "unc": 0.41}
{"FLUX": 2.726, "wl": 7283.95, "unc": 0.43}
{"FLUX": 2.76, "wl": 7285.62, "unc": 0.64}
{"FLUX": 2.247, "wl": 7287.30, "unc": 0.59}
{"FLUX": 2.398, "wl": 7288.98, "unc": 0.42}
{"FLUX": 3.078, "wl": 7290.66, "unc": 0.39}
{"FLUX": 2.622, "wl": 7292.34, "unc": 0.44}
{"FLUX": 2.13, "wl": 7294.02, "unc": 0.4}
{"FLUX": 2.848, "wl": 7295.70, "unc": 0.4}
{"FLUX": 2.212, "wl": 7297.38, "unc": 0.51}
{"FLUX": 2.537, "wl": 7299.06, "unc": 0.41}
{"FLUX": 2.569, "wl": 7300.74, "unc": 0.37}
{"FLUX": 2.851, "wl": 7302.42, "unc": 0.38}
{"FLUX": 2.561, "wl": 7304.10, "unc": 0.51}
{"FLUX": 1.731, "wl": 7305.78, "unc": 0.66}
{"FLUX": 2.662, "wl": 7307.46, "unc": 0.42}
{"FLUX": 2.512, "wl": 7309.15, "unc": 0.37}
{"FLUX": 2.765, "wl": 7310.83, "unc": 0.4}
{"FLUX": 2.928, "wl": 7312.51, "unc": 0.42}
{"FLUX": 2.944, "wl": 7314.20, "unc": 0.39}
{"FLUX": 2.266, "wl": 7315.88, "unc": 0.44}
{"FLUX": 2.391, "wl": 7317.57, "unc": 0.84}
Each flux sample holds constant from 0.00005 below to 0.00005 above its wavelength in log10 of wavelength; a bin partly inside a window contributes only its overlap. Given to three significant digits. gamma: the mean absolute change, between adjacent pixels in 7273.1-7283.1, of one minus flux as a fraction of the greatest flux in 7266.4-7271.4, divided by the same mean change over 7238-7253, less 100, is -99.0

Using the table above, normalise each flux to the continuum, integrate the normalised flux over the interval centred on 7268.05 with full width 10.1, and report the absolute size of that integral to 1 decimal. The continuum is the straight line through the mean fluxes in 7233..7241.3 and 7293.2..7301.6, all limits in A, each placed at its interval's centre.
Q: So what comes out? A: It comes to 10.8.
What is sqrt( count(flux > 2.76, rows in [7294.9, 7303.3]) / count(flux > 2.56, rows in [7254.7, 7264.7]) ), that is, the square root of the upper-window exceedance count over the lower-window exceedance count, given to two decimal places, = 0.82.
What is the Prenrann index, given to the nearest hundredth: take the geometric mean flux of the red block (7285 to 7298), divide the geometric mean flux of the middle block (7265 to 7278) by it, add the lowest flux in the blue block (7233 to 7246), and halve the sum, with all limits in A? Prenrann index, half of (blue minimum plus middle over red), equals 1.48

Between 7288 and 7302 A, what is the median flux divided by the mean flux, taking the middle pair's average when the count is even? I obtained 1.00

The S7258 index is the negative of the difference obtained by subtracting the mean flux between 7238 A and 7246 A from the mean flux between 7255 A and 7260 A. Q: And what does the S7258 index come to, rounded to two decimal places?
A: -0.28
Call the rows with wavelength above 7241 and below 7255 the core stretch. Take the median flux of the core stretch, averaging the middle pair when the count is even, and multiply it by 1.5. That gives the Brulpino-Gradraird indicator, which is 4.18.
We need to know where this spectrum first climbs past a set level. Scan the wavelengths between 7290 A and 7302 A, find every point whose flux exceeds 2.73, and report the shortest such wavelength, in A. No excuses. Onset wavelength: 7290.66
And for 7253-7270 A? 7255.49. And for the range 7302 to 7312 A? 7302.42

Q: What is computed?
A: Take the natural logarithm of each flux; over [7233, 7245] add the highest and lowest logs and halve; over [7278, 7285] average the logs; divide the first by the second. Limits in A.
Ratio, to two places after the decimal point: 0.90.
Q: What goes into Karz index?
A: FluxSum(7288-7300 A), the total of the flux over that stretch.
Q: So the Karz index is 17.8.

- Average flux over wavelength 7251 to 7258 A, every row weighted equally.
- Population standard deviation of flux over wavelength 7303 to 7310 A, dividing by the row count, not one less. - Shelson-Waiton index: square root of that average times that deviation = 0.99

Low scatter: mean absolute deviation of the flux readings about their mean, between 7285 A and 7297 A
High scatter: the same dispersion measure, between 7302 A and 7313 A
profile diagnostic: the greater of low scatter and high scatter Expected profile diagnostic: 0.279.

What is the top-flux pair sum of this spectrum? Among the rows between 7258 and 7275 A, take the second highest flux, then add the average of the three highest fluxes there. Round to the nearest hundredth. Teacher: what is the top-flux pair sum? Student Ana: 6.27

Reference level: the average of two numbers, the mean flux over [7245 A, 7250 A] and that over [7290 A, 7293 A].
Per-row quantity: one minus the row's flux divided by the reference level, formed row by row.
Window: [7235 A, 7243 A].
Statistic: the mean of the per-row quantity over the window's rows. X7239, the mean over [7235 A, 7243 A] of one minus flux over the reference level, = 0.21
